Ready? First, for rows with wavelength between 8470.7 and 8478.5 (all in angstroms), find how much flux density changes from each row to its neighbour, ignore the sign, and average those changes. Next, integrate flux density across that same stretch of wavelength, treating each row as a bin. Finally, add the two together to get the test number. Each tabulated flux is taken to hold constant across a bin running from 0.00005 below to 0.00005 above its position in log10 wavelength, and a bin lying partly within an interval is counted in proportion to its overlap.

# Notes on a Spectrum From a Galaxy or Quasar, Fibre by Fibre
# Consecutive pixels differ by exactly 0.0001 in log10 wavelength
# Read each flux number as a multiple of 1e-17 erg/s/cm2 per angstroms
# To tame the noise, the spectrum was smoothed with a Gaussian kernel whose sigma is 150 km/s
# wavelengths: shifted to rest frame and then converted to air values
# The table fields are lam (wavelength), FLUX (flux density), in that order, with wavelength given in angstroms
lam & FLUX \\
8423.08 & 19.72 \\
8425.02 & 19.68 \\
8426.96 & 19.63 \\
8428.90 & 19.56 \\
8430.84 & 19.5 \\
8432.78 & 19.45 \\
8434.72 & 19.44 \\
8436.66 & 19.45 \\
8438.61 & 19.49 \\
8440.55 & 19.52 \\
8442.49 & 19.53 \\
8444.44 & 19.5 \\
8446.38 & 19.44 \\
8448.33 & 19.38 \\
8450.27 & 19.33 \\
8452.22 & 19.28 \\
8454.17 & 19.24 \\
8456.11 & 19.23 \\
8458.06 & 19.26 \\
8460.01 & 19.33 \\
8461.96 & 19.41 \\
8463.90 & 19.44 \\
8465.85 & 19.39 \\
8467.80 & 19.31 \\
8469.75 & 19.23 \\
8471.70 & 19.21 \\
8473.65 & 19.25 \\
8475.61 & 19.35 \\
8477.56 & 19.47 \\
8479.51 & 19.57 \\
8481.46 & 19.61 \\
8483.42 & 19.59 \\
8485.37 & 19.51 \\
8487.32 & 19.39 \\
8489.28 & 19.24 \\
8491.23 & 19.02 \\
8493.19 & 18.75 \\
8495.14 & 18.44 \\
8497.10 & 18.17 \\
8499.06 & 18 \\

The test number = 151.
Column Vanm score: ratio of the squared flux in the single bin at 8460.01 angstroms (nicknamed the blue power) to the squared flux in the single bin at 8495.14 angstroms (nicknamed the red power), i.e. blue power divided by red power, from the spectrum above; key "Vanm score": 1.10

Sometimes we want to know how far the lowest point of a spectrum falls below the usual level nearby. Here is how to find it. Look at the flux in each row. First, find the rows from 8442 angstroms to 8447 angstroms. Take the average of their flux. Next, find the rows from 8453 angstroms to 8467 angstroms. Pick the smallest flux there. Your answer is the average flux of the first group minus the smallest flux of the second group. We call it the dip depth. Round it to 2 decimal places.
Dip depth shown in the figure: 0.26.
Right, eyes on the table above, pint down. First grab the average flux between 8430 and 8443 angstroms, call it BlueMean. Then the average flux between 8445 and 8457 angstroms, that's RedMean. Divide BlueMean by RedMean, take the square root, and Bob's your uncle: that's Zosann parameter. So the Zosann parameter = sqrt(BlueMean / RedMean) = 1.004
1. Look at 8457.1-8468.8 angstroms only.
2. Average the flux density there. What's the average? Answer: 19.36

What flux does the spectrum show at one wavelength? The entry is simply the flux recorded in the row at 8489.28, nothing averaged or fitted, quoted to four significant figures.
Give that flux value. 19.24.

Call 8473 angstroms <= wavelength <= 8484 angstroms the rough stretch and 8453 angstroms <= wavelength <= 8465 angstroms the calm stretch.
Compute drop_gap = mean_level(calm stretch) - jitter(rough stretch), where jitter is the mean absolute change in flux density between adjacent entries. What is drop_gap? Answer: 19.2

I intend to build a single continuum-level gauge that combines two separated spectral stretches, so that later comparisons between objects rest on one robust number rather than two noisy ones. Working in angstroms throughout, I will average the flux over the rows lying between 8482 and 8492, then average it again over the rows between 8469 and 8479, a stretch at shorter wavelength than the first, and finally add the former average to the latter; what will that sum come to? 38.7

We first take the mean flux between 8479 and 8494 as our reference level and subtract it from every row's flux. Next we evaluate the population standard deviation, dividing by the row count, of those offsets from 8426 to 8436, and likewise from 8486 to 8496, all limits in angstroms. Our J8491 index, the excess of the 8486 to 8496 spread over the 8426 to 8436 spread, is 0.27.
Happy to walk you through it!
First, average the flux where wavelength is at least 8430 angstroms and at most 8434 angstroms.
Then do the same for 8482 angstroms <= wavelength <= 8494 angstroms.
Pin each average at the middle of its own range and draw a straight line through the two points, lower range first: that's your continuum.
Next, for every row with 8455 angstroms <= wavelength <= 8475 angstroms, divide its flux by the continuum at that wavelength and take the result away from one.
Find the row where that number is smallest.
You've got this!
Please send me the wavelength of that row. 8463.90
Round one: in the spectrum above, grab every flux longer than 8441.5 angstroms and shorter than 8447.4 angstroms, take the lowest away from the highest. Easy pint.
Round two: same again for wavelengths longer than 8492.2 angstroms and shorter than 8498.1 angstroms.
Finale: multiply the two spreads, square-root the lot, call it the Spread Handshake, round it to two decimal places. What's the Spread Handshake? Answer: 0.23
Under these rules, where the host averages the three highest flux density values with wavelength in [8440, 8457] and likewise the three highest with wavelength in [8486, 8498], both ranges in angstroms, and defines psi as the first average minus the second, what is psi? 0.30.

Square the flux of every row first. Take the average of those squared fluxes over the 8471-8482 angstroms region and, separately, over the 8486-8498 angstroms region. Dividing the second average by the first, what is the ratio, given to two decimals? 0.94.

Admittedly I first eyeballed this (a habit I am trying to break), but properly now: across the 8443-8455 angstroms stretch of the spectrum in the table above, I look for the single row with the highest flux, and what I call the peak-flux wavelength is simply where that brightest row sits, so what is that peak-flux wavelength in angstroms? 8444.44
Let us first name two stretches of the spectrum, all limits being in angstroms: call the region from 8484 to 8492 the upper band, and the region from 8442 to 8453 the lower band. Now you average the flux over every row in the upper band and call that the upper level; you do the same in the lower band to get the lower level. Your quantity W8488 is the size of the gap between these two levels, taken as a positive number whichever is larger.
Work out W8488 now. 0.1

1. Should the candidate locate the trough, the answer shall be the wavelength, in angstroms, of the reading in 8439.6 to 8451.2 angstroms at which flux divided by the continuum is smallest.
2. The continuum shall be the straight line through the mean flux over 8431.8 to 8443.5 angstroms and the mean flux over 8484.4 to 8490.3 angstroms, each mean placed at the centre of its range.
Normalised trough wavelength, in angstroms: 8450.27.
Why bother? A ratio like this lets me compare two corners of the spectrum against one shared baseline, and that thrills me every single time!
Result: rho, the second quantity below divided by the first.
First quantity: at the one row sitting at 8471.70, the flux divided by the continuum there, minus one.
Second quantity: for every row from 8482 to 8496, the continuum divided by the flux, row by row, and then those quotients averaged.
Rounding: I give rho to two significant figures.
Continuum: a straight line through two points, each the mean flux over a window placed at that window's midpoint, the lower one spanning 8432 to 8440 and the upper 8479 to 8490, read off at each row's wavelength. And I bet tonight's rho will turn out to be -74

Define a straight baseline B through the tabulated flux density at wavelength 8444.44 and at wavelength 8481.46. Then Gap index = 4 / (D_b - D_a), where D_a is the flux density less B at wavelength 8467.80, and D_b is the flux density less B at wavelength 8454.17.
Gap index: -136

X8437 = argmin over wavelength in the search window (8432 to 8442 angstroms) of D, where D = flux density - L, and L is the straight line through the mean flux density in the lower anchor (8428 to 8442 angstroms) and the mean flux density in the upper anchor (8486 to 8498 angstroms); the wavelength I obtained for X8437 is 8432.78 angstroms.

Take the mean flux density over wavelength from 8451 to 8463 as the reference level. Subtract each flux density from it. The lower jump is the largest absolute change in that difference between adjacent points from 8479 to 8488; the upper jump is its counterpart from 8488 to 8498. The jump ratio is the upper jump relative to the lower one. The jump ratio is 2.6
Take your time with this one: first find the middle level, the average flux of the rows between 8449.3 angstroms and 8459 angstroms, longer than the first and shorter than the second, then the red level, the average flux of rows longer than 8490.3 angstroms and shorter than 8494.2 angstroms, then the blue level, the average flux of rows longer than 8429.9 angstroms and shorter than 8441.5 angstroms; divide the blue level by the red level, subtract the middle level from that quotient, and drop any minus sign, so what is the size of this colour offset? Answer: 18.2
